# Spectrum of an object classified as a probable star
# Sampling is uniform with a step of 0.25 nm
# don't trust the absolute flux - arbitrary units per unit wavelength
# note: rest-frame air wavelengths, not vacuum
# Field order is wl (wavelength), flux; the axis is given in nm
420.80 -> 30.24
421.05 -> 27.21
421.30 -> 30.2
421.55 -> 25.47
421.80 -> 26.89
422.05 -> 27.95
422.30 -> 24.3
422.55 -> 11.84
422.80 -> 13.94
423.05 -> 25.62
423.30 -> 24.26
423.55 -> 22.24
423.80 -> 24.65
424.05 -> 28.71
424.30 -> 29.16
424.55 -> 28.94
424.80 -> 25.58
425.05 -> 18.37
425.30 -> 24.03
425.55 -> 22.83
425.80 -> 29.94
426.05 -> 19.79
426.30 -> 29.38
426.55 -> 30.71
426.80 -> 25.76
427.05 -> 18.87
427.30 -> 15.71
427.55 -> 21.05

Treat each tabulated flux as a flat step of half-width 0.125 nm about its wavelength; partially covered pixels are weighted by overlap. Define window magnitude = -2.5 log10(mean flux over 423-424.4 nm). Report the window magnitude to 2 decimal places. -3.53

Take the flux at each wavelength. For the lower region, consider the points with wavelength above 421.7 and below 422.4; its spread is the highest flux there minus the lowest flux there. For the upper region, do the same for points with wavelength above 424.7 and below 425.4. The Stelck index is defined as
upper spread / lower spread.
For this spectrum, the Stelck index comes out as 1.98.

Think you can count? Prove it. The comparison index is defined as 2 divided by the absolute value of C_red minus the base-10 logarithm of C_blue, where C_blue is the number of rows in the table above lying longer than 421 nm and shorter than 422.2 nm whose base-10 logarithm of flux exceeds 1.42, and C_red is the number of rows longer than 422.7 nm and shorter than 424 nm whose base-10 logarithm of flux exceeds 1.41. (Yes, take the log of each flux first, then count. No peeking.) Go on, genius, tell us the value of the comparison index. 3.3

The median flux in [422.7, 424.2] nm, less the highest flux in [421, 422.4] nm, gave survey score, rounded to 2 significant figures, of -5.7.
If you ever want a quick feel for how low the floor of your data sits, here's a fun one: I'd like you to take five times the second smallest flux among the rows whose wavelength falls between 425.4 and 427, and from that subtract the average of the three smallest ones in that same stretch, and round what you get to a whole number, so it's 91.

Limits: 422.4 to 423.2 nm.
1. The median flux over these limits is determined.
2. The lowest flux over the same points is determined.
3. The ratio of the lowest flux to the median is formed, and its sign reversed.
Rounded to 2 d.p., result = -0.85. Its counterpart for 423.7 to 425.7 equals -0.73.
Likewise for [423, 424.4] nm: -0.88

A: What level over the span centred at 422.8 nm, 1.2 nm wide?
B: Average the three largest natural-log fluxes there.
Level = 3.21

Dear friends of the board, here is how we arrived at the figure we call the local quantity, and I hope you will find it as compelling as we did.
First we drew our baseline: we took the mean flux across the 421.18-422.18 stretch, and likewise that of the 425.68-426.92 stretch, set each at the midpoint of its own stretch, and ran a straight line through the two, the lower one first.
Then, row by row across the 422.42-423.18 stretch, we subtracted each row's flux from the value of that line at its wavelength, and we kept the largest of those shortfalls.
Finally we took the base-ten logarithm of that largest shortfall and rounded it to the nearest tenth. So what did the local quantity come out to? 1.2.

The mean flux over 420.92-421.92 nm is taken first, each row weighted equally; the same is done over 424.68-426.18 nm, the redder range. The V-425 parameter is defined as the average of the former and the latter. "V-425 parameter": 25.4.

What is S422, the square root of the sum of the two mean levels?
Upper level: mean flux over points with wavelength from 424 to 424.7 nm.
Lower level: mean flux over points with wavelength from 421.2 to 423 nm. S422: 7.20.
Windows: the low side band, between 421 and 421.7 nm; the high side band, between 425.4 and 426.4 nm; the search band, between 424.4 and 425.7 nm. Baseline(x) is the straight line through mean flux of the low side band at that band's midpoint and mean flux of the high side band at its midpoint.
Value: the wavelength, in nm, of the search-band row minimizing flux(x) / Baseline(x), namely 425.05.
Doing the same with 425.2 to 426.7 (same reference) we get 426.05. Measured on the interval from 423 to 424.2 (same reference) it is 423.55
